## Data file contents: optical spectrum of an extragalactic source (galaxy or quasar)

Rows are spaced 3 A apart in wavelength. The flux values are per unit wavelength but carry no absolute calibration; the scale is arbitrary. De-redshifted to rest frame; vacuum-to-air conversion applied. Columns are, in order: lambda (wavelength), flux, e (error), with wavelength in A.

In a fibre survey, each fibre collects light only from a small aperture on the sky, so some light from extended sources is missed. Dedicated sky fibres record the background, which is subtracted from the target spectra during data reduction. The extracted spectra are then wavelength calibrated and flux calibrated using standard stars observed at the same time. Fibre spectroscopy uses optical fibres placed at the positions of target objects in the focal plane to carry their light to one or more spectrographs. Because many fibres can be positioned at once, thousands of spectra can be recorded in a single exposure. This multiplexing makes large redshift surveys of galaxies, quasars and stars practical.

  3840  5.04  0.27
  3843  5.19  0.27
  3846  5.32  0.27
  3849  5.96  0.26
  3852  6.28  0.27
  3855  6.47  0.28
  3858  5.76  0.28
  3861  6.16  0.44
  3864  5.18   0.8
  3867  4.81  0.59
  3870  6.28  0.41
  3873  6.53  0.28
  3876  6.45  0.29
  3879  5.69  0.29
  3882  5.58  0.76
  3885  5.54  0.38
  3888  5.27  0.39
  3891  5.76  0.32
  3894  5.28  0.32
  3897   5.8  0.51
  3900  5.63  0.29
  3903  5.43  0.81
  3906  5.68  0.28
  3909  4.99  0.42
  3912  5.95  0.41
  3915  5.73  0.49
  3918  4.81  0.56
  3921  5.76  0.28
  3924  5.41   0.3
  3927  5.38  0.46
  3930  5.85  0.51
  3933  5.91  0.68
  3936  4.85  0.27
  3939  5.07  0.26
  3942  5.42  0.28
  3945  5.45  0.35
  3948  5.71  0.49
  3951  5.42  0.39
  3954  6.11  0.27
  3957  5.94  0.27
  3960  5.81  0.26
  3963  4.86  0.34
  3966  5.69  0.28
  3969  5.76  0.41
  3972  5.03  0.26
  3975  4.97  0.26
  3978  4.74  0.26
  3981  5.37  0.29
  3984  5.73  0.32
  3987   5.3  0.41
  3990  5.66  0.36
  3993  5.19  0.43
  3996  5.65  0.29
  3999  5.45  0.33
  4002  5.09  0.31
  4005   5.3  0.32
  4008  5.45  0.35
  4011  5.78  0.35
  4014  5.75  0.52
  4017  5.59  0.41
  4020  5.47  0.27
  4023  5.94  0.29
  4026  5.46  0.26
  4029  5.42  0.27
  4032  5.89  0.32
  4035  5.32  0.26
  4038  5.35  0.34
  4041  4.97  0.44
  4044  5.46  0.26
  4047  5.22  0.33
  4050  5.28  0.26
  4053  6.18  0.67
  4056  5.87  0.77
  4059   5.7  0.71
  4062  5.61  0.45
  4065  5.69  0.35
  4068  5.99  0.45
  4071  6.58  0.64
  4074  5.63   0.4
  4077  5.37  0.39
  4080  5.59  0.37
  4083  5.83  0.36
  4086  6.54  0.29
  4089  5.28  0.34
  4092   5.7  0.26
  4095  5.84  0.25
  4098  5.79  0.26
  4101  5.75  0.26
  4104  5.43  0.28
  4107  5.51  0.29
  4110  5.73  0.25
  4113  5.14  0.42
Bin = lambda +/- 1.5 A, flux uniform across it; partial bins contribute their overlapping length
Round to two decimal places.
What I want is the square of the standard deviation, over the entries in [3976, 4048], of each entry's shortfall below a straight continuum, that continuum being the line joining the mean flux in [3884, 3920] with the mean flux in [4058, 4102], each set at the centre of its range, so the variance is 0.08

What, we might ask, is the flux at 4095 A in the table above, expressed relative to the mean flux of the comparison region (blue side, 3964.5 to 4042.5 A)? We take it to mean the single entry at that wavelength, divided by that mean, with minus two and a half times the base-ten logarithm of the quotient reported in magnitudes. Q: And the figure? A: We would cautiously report -0.078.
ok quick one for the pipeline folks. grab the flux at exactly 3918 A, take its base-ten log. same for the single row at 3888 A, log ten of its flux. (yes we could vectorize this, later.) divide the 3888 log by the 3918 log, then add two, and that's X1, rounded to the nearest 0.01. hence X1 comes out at 3.06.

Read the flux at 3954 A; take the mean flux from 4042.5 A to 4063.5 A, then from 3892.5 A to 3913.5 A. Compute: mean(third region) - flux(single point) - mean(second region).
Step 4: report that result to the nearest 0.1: -6.2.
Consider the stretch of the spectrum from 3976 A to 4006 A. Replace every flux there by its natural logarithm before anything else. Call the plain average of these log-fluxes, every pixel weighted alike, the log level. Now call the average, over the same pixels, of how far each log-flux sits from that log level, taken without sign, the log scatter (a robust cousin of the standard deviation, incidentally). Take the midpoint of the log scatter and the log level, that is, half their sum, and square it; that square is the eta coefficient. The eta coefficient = 0.74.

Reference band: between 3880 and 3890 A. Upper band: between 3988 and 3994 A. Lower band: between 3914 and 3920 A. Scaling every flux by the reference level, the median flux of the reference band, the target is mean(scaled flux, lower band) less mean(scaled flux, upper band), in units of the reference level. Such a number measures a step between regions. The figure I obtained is -0.03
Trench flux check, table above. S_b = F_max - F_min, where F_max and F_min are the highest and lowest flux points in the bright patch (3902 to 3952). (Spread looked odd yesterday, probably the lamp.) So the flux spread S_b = 1.1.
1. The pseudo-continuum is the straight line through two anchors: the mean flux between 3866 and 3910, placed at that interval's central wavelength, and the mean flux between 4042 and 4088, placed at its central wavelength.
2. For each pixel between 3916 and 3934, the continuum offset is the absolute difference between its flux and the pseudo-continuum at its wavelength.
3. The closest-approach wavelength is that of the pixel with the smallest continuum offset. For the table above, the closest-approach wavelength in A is 3921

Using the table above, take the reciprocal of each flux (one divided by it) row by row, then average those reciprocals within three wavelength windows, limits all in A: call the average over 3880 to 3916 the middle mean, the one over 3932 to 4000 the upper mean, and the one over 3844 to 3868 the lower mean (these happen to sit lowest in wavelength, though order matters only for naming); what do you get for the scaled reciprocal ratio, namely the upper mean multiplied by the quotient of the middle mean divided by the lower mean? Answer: 0.190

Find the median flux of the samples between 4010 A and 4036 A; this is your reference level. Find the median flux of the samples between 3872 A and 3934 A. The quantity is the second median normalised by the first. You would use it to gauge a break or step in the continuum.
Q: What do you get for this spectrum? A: 1.02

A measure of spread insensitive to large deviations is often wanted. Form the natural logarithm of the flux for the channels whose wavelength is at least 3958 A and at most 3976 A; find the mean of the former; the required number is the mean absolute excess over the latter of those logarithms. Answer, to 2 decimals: 0.07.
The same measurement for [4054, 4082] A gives 0.04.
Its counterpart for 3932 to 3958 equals 0.06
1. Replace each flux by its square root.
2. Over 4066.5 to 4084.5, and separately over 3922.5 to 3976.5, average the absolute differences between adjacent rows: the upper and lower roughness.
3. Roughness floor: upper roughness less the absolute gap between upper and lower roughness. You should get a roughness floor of 0.08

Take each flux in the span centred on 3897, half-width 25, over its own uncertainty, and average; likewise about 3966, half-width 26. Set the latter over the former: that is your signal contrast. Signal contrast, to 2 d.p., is 1.15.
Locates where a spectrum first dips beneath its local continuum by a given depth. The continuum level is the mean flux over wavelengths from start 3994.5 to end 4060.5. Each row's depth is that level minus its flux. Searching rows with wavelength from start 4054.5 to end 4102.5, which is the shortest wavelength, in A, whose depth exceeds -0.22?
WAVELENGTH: 4059 A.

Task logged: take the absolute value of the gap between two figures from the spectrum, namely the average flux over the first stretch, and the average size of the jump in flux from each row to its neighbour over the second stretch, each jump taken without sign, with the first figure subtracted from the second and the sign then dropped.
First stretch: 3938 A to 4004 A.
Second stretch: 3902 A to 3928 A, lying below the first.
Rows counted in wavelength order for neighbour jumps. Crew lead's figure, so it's 4.88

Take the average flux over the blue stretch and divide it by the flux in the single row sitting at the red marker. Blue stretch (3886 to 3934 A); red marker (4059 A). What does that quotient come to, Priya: 0.97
